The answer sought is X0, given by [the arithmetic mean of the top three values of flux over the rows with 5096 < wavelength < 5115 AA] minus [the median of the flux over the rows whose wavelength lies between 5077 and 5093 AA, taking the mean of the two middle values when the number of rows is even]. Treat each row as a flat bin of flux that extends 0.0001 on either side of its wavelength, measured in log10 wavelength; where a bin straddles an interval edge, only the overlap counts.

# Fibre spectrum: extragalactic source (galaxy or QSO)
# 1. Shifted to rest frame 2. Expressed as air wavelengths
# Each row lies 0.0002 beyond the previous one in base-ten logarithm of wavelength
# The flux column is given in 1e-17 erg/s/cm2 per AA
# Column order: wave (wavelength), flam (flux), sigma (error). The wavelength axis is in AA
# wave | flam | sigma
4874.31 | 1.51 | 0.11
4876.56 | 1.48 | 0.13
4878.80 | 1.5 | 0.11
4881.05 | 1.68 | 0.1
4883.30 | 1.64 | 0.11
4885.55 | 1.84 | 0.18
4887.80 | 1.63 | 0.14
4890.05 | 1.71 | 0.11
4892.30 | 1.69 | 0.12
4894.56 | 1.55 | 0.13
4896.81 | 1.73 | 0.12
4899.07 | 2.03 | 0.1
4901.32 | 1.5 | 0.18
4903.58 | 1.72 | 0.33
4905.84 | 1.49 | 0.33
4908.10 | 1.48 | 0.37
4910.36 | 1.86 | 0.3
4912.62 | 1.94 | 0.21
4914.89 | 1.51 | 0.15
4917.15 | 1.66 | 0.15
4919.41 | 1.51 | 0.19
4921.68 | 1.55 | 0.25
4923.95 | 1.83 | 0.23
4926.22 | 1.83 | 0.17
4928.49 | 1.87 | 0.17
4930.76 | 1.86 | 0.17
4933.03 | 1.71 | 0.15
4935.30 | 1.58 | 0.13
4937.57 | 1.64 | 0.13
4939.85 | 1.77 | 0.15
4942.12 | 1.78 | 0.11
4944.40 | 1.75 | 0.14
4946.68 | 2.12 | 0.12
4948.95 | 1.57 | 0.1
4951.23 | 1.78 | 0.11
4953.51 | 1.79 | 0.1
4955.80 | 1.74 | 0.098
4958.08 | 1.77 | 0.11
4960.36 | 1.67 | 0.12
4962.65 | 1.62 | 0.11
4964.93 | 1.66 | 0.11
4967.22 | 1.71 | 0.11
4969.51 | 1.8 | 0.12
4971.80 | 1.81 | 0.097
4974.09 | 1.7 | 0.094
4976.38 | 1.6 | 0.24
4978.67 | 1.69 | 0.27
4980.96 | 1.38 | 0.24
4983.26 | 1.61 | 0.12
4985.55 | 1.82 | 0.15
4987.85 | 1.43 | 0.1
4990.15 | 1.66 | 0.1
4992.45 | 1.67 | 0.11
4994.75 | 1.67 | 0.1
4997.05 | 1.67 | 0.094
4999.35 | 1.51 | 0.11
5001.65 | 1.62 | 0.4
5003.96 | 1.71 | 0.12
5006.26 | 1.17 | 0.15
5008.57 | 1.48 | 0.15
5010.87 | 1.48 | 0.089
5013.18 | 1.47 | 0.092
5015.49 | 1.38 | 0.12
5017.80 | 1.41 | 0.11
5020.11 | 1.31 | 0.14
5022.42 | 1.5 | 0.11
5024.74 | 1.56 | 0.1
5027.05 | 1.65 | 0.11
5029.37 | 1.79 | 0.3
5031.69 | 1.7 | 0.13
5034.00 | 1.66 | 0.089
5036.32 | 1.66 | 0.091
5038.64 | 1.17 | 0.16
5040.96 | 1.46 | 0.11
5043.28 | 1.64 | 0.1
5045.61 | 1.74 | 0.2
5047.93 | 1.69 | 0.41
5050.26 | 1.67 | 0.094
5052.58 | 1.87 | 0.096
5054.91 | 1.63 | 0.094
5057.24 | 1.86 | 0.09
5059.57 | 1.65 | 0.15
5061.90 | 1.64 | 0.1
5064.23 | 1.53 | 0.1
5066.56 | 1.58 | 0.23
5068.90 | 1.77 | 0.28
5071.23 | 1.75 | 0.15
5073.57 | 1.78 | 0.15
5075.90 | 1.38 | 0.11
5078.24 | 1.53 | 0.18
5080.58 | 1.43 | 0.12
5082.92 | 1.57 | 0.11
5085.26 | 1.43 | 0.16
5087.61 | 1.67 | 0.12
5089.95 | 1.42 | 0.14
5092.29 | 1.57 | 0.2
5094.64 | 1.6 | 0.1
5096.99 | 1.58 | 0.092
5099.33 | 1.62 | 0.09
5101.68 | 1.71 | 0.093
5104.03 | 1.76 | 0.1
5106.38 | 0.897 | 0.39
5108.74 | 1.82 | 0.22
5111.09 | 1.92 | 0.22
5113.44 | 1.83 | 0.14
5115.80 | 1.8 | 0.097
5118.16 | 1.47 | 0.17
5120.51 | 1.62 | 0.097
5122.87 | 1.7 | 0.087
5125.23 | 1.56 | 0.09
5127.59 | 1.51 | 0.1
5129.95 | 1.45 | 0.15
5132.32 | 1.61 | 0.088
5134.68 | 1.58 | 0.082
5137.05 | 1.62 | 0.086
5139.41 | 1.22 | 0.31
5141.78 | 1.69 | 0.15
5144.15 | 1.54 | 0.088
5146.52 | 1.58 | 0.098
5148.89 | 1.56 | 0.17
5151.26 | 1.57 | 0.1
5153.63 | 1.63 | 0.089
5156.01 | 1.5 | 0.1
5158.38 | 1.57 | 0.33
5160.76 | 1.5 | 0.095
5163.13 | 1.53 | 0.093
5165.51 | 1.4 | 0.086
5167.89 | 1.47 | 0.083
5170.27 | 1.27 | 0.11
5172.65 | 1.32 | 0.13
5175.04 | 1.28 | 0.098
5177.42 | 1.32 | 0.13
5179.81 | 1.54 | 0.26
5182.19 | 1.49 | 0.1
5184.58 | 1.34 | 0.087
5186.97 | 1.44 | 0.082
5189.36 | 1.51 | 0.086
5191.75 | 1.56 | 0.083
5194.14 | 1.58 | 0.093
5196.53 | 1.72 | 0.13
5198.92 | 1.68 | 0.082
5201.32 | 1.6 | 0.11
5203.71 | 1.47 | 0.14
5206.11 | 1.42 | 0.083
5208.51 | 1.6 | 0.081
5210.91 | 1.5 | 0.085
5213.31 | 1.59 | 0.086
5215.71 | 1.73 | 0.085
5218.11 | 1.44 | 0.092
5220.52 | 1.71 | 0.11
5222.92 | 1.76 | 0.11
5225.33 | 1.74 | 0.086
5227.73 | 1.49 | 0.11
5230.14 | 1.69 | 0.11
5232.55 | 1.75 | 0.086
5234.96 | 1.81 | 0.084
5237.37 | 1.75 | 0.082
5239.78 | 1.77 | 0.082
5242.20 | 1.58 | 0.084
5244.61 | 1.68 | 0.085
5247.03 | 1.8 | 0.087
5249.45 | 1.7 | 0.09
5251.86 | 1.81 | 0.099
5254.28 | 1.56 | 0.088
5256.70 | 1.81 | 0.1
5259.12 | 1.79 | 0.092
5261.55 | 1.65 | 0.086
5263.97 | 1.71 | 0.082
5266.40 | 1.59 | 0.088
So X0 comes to 0.33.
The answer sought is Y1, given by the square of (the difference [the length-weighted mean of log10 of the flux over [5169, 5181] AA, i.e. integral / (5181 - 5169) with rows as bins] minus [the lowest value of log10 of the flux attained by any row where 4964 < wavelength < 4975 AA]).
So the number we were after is 0.0085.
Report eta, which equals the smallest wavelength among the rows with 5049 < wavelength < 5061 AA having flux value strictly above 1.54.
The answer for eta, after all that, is 5050.26 AA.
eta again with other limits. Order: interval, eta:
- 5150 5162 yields 5151.26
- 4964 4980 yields 4964.93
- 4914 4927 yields 4917.15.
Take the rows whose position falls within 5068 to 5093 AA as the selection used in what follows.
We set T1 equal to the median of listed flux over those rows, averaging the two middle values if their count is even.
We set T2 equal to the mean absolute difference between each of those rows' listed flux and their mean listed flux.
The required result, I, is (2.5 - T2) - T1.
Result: 0.81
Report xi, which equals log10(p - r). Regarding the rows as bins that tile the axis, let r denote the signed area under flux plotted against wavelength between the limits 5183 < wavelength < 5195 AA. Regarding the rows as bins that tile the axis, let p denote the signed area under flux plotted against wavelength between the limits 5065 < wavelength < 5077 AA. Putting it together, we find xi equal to 0.30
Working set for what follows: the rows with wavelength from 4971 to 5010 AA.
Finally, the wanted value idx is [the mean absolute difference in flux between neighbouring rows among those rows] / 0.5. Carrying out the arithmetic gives 0.36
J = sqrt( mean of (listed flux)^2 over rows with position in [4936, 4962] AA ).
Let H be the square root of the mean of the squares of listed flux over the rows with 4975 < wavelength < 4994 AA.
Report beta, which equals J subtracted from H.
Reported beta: -0.15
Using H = 1.61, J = 1.767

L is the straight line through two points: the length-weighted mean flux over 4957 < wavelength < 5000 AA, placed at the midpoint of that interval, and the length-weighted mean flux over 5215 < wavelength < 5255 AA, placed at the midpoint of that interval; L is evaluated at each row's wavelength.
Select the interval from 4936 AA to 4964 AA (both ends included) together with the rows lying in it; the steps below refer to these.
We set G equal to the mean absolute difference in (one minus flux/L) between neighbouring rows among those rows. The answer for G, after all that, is 0.085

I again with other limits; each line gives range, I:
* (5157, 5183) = 0.93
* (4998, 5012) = 0.89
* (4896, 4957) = 0.63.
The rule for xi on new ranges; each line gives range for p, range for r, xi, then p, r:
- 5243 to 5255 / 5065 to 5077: -0.13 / 20.5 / 19.8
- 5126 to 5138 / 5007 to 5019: 0.15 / 18.6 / 17.2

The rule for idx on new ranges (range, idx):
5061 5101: 0.26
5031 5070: 0.30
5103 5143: 0.49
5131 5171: 0.24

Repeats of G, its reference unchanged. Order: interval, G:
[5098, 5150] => 0.121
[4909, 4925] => 0.114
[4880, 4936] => 0.101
